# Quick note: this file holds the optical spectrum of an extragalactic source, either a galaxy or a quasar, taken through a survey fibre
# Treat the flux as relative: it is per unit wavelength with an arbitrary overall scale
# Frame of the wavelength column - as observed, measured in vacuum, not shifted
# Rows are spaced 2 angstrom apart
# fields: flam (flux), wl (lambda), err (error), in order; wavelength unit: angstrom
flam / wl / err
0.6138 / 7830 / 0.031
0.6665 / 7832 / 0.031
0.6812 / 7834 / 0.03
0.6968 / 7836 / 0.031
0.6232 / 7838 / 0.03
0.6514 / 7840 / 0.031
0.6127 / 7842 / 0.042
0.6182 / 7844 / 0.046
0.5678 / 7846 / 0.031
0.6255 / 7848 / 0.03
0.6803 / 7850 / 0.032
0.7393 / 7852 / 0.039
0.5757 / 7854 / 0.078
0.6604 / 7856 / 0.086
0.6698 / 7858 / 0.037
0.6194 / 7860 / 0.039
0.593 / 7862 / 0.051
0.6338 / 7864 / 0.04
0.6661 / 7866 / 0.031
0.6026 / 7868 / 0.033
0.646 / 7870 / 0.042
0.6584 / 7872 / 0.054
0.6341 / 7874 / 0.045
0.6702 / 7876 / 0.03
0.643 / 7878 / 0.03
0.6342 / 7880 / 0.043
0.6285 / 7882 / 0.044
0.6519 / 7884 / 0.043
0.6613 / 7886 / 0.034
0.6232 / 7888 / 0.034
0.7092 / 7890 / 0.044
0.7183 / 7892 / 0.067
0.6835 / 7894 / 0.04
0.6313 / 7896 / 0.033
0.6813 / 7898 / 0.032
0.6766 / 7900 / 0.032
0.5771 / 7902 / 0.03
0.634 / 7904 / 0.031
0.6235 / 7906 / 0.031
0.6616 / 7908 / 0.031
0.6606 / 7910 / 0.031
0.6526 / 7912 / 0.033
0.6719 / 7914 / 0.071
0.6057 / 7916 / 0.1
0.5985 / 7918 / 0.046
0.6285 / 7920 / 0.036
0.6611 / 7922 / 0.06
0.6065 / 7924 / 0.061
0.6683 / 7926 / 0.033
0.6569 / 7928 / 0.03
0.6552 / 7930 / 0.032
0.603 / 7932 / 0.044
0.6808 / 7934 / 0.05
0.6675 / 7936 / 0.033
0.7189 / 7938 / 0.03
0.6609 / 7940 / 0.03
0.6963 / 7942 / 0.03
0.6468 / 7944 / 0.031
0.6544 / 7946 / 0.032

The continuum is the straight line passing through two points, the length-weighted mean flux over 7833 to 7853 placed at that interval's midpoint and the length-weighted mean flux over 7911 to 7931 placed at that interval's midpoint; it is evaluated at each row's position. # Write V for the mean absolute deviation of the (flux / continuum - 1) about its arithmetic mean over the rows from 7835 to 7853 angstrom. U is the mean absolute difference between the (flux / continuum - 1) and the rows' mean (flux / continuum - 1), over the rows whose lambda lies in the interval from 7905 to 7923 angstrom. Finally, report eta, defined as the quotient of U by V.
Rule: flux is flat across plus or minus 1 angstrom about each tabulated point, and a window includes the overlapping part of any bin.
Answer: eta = 0.6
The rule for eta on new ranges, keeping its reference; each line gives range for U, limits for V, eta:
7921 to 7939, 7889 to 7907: 0.6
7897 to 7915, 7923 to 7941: 1.0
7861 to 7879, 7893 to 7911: 0.7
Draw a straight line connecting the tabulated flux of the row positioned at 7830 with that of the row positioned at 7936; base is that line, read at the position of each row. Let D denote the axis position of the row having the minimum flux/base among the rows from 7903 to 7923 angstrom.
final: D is 7918 angstrom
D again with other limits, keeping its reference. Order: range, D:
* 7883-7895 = 7888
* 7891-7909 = 7902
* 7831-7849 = 7846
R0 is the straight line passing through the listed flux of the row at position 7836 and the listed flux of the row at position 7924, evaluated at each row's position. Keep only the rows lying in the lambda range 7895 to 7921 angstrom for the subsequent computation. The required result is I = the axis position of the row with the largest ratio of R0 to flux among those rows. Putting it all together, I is 7902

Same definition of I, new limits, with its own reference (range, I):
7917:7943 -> 7918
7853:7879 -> 7854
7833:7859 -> 7846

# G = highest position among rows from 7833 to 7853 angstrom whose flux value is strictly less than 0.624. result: 7846 angstrom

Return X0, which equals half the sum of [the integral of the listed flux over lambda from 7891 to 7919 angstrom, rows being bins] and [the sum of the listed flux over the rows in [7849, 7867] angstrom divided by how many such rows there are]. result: 9.4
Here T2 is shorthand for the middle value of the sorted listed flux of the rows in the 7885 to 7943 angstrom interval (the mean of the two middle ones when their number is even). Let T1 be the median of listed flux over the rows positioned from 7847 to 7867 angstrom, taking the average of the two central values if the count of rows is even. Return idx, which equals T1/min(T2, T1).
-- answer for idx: 1.00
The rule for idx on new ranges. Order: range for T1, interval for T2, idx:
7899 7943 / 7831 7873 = 1.02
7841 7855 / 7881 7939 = 1.00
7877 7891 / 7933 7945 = 1.00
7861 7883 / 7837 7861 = 1.02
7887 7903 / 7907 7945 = 1.03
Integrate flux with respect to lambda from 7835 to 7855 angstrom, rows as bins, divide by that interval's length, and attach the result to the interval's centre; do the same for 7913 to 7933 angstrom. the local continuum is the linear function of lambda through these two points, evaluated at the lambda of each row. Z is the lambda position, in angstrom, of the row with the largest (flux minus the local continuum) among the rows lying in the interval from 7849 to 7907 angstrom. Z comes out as 7852 angstrom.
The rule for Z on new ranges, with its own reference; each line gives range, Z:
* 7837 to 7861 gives 7852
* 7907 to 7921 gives 7914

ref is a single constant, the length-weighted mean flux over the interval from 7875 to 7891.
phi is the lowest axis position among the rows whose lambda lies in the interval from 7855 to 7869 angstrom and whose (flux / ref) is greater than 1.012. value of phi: 7858 angstrom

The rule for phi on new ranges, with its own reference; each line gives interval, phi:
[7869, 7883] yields 7876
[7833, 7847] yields 7834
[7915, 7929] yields 7922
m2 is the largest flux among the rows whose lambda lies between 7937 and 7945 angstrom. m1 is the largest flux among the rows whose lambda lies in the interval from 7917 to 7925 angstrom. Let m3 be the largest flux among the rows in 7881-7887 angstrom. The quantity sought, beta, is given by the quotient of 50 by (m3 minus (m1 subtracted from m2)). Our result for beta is 82.9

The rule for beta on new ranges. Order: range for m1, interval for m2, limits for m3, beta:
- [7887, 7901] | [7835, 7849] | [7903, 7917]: 72.1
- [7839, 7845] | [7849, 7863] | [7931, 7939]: 79.2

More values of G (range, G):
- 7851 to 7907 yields 7906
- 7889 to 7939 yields 7932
